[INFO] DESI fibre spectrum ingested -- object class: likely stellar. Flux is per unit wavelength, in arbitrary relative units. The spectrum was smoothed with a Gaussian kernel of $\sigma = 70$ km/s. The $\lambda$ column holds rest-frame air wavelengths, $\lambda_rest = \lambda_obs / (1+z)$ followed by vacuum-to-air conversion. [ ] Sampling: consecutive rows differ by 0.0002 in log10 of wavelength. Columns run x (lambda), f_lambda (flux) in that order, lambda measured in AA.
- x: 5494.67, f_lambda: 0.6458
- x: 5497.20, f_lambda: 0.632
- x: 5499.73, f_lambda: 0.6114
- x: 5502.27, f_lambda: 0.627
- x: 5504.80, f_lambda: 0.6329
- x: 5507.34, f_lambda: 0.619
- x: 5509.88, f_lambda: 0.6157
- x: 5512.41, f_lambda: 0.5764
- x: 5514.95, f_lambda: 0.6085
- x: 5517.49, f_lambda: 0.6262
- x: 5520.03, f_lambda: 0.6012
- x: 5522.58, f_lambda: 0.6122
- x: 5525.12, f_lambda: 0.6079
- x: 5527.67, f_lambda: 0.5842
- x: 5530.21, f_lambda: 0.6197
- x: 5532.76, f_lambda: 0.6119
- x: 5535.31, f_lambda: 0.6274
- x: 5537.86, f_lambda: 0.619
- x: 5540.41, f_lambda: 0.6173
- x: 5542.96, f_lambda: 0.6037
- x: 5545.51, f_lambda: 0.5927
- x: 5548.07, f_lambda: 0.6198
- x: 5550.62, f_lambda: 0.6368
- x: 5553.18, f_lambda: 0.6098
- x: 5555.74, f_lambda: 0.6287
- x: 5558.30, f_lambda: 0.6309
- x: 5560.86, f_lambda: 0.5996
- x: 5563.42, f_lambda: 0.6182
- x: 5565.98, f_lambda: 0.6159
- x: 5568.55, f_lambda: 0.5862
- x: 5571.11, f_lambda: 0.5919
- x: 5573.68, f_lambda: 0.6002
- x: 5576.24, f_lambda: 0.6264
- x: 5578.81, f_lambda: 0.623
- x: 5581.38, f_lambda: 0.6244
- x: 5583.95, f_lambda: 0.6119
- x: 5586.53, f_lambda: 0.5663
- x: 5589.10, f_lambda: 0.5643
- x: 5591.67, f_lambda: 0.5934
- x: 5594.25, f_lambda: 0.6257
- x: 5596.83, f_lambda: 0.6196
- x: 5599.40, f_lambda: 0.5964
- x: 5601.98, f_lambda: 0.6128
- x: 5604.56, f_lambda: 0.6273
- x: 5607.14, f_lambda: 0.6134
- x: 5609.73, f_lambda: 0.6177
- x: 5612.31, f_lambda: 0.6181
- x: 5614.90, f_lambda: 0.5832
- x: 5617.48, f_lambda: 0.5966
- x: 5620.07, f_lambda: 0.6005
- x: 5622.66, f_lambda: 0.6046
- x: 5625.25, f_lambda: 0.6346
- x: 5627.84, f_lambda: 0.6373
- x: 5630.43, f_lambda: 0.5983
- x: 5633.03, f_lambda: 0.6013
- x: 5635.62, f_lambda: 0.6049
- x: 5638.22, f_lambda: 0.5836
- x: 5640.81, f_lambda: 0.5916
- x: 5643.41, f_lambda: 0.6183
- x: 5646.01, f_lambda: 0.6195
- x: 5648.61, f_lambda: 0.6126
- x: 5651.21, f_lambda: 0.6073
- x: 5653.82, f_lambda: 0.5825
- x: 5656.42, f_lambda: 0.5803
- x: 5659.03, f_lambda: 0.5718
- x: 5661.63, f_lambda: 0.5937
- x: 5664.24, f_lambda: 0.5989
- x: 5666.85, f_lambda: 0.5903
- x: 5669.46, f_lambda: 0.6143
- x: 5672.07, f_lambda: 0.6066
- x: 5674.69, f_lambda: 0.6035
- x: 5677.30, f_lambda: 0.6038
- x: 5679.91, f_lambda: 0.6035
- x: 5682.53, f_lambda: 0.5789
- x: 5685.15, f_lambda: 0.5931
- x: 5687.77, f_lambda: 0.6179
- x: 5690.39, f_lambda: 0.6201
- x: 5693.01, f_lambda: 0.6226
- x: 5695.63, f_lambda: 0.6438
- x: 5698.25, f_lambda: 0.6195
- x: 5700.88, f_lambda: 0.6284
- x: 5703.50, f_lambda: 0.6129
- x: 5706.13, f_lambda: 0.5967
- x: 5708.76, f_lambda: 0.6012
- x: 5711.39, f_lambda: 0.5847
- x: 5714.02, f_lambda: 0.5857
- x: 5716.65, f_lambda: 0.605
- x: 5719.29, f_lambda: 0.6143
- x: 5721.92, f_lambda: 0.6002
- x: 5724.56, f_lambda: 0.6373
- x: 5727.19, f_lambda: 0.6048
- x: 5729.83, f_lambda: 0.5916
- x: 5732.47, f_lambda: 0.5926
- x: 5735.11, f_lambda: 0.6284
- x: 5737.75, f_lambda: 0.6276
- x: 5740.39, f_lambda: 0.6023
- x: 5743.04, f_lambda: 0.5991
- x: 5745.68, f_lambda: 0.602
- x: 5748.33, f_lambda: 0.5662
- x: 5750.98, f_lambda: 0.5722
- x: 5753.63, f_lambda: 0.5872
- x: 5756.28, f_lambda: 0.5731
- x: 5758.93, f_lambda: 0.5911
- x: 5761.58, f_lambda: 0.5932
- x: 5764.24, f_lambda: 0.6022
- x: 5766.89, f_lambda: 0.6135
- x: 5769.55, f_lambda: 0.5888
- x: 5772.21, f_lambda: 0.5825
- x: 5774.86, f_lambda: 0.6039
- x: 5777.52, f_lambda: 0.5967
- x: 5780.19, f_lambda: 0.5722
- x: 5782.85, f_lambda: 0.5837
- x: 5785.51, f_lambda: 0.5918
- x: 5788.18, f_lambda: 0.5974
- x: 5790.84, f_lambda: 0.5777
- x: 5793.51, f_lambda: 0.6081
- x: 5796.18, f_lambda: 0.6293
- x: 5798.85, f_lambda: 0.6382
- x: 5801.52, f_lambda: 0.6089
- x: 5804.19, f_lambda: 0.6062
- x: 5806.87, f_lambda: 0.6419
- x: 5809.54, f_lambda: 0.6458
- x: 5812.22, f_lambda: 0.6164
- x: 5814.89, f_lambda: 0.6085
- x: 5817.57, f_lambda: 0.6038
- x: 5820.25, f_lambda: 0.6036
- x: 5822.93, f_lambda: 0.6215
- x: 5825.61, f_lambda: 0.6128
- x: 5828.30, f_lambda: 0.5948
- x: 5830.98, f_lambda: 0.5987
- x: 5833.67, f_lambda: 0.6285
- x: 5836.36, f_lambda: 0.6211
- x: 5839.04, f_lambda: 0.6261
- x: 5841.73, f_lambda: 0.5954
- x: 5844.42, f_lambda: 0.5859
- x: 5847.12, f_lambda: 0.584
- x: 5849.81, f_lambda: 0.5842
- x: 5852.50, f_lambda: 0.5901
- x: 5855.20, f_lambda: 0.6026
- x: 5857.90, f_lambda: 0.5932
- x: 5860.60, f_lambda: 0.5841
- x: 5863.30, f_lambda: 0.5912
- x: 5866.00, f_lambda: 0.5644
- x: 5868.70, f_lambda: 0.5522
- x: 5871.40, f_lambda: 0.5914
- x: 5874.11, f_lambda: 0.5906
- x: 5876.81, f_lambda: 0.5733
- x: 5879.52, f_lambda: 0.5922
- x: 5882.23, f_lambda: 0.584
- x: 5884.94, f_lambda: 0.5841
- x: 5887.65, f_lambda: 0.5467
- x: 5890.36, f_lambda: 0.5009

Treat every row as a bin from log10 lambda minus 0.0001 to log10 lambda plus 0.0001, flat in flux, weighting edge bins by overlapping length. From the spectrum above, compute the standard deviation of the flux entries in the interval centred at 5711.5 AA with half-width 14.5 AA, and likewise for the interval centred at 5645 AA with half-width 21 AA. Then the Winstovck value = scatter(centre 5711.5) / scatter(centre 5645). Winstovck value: 0.9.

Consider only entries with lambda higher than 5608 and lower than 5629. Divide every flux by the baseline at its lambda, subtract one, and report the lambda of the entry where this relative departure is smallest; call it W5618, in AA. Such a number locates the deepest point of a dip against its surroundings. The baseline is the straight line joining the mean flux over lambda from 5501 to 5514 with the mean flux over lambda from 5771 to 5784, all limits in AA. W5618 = 5614.90 AA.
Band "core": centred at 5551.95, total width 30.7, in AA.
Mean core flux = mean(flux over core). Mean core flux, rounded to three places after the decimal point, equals 0.616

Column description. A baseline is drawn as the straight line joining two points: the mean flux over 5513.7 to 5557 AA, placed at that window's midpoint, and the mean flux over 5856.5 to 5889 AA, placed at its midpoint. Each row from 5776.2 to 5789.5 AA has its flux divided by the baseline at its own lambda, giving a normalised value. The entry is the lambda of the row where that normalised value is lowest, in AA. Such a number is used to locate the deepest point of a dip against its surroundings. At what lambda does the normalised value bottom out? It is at 5780.19 AA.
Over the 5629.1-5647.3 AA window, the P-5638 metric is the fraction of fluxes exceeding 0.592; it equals 0.71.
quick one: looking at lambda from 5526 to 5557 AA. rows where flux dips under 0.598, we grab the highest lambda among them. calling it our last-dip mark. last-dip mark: 5545.51 AA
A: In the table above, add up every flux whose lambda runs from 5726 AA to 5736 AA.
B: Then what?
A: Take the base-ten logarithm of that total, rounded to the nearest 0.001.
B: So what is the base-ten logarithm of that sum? 0.383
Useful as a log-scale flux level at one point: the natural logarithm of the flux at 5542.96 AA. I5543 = -0.505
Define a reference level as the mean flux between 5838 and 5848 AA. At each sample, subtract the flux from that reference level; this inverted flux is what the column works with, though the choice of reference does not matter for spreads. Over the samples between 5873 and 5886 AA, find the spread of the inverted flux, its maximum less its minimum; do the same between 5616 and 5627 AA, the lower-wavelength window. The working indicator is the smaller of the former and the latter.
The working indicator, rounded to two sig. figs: 0.019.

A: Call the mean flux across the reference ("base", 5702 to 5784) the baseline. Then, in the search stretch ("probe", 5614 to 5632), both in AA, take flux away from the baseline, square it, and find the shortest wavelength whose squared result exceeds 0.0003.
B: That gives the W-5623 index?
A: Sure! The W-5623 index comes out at 5625.25 AA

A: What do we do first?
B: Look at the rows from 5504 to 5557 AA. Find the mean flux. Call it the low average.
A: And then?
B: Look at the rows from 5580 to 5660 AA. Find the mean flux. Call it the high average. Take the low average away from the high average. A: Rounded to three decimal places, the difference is -0.009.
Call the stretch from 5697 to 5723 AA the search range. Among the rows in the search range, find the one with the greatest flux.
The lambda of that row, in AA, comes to 5700.88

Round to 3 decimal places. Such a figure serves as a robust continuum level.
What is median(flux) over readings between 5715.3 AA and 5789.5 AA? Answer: 0.597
